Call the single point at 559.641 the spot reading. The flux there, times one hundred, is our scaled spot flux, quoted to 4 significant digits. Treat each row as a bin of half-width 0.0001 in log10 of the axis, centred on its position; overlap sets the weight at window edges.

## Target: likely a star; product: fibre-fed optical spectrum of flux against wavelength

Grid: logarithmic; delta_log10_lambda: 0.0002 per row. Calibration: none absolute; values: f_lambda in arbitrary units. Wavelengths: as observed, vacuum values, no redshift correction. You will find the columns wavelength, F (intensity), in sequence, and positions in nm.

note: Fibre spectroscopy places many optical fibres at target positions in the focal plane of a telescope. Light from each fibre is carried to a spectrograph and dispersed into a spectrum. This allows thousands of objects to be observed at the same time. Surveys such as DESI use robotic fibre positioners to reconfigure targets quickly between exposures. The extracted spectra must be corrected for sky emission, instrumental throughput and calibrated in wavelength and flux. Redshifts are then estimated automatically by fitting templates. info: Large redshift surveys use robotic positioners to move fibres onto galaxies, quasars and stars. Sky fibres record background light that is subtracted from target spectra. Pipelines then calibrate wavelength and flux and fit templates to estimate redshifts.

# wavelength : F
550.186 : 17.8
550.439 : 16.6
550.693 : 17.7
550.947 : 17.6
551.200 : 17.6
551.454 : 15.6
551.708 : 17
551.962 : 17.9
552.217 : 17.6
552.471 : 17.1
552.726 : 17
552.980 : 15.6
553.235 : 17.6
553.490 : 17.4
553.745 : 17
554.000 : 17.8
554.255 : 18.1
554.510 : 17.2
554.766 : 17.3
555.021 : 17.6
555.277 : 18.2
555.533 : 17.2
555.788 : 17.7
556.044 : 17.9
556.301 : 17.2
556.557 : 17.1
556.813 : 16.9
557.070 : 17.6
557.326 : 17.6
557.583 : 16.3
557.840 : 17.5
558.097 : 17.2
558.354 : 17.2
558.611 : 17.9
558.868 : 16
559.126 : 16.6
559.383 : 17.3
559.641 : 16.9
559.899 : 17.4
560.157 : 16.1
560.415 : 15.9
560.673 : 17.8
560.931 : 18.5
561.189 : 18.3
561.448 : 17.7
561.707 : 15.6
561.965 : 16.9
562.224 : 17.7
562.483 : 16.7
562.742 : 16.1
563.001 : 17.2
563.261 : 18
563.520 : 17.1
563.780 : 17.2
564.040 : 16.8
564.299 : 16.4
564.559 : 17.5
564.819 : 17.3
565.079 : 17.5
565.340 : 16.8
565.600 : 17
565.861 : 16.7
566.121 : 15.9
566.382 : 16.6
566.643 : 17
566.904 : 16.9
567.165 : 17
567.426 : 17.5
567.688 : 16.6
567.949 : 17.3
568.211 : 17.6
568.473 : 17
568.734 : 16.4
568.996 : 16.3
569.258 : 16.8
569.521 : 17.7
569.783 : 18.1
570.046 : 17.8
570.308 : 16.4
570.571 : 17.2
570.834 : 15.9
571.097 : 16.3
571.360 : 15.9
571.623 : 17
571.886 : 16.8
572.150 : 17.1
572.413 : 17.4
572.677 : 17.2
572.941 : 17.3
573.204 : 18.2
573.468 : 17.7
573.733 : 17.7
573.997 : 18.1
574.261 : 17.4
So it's 1690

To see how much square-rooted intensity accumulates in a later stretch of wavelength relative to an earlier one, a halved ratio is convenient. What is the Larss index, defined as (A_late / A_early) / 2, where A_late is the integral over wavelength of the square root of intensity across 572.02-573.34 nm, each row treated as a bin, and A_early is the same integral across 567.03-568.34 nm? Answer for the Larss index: 0.508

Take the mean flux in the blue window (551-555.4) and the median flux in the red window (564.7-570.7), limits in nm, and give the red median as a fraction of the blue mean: 0.98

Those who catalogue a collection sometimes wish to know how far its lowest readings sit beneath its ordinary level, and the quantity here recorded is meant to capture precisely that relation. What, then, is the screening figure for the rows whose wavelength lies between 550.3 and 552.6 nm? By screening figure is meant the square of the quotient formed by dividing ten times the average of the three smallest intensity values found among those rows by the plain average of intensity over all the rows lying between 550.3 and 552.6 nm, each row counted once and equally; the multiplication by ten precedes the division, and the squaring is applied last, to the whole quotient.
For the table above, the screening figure 91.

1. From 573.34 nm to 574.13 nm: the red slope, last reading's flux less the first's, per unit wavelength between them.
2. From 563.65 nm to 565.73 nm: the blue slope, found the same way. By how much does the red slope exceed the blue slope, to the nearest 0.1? 0.9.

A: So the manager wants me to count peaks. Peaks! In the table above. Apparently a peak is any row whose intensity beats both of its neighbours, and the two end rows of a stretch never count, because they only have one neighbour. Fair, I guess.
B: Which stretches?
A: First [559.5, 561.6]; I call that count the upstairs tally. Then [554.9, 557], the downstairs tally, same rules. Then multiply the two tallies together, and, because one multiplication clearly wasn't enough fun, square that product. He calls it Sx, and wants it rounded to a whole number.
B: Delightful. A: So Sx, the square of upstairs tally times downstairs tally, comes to 16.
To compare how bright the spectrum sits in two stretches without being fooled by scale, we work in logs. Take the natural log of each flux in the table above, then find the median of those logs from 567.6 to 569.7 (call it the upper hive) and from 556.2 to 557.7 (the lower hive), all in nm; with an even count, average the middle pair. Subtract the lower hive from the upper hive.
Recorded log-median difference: -0.015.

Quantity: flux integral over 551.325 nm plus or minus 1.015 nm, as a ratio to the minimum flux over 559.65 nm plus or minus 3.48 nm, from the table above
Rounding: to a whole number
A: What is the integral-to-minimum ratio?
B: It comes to 2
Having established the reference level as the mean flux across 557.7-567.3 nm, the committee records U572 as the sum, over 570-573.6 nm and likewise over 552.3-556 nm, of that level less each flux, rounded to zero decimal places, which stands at -4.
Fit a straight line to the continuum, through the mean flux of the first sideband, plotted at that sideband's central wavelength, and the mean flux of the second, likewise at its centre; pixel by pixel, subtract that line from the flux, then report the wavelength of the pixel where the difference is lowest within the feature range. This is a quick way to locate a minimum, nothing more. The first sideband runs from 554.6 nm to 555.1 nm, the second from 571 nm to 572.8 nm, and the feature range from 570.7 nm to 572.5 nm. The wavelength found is 570.834 nm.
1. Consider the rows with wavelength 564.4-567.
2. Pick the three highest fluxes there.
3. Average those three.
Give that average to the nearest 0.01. 17.43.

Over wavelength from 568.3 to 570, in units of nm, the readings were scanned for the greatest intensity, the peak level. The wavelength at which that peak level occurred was 569.783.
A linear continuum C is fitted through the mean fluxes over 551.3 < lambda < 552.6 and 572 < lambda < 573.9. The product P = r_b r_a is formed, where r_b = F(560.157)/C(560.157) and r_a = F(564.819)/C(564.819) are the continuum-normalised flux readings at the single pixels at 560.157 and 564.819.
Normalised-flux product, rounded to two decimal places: 0.93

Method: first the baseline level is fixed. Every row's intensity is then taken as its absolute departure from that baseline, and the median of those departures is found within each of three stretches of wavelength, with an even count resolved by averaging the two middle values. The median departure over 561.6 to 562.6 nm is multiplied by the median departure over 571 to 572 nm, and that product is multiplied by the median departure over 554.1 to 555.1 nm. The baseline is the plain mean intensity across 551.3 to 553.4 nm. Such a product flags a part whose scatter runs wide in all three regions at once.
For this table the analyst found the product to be 0.10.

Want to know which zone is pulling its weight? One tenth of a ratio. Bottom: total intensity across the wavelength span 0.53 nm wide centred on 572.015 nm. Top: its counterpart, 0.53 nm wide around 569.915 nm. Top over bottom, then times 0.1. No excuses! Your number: 0.106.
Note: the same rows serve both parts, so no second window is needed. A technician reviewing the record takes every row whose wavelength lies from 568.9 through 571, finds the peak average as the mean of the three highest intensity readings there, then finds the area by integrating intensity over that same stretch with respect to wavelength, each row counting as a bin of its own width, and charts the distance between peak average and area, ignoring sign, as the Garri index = 17.9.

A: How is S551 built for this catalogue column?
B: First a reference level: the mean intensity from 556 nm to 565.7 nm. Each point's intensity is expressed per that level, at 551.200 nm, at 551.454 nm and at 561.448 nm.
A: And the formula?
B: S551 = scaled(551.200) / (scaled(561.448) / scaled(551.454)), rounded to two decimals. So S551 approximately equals 0.91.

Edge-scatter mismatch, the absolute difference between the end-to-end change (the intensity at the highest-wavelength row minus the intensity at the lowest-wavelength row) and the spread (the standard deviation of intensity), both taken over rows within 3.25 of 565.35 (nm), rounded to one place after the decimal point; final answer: 1.2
